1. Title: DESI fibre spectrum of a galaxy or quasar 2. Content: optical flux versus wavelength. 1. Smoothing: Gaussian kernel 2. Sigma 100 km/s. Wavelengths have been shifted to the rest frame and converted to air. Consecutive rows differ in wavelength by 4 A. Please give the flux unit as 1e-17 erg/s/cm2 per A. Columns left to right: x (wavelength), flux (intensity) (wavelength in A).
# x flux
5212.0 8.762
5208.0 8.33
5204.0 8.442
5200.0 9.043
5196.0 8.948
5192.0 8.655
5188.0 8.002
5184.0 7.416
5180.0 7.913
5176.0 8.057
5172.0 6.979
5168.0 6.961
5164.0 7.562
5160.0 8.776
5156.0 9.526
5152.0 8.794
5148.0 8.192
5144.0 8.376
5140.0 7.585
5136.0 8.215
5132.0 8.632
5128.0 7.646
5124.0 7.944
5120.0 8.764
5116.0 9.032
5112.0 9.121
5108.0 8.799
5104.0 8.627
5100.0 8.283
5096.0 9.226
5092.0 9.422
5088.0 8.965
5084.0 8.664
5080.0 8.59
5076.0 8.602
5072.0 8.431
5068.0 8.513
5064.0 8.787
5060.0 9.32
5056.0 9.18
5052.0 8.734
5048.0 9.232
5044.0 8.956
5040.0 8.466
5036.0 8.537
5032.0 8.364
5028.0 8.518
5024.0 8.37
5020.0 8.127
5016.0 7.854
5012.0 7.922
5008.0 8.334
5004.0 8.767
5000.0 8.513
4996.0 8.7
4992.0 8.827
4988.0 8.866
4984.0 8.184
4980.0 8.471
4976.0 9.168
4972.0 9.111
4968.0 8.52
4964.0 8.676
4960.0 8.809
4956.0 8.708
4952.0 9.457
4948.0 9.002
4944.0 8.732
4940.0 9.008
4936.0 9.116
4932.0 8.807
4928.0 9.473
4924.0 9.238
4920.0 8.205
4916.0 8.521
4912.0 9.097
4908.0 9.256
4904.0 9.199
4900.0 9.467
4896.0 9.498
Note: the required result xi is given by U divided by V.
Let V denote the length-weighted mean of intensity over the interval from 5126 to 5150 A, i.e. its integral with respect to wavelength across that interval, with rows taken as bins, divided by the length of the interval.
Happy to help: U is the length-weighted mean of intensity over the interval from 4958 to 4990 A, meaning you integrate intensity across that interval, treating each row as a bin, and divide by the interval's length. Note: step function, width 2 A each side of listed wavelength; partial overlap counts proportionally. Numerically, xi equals 1.08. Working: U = 8.73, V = 8.11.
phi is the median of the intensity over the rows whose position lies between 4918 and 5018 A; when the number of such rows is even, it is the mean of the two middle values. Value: 8.77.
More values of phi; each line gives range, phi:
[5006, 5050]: 8.37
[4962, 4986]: 8.60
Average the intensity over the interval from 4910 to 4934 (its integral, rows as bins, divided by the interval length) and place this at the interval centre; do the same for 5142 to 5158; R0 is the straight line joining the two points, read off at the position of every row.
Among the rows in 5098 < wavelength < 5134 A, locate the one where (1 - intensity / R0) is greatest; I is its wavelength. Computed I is 5128.0 A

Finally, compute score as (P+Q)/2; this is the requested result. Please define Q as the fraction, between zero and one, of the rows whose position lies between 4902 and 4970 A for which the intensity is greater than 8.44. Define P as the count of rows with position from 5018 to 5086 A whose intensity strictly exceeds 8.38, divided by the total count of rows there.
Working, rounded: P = 0.82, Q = 0.94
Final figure 0.882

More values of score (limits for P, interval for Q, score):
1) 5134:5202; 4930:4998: 0.647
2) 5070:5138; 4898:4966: 0.853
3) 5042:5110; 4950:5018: 0.853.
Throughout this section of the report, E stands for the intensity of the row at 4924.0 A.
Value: 9.238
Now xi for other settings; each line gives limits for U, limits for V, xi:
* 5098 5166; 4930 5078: 0.97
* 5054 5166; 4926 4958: 0.95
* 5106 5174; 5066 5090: 0.96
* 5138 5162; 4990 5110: 0.99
